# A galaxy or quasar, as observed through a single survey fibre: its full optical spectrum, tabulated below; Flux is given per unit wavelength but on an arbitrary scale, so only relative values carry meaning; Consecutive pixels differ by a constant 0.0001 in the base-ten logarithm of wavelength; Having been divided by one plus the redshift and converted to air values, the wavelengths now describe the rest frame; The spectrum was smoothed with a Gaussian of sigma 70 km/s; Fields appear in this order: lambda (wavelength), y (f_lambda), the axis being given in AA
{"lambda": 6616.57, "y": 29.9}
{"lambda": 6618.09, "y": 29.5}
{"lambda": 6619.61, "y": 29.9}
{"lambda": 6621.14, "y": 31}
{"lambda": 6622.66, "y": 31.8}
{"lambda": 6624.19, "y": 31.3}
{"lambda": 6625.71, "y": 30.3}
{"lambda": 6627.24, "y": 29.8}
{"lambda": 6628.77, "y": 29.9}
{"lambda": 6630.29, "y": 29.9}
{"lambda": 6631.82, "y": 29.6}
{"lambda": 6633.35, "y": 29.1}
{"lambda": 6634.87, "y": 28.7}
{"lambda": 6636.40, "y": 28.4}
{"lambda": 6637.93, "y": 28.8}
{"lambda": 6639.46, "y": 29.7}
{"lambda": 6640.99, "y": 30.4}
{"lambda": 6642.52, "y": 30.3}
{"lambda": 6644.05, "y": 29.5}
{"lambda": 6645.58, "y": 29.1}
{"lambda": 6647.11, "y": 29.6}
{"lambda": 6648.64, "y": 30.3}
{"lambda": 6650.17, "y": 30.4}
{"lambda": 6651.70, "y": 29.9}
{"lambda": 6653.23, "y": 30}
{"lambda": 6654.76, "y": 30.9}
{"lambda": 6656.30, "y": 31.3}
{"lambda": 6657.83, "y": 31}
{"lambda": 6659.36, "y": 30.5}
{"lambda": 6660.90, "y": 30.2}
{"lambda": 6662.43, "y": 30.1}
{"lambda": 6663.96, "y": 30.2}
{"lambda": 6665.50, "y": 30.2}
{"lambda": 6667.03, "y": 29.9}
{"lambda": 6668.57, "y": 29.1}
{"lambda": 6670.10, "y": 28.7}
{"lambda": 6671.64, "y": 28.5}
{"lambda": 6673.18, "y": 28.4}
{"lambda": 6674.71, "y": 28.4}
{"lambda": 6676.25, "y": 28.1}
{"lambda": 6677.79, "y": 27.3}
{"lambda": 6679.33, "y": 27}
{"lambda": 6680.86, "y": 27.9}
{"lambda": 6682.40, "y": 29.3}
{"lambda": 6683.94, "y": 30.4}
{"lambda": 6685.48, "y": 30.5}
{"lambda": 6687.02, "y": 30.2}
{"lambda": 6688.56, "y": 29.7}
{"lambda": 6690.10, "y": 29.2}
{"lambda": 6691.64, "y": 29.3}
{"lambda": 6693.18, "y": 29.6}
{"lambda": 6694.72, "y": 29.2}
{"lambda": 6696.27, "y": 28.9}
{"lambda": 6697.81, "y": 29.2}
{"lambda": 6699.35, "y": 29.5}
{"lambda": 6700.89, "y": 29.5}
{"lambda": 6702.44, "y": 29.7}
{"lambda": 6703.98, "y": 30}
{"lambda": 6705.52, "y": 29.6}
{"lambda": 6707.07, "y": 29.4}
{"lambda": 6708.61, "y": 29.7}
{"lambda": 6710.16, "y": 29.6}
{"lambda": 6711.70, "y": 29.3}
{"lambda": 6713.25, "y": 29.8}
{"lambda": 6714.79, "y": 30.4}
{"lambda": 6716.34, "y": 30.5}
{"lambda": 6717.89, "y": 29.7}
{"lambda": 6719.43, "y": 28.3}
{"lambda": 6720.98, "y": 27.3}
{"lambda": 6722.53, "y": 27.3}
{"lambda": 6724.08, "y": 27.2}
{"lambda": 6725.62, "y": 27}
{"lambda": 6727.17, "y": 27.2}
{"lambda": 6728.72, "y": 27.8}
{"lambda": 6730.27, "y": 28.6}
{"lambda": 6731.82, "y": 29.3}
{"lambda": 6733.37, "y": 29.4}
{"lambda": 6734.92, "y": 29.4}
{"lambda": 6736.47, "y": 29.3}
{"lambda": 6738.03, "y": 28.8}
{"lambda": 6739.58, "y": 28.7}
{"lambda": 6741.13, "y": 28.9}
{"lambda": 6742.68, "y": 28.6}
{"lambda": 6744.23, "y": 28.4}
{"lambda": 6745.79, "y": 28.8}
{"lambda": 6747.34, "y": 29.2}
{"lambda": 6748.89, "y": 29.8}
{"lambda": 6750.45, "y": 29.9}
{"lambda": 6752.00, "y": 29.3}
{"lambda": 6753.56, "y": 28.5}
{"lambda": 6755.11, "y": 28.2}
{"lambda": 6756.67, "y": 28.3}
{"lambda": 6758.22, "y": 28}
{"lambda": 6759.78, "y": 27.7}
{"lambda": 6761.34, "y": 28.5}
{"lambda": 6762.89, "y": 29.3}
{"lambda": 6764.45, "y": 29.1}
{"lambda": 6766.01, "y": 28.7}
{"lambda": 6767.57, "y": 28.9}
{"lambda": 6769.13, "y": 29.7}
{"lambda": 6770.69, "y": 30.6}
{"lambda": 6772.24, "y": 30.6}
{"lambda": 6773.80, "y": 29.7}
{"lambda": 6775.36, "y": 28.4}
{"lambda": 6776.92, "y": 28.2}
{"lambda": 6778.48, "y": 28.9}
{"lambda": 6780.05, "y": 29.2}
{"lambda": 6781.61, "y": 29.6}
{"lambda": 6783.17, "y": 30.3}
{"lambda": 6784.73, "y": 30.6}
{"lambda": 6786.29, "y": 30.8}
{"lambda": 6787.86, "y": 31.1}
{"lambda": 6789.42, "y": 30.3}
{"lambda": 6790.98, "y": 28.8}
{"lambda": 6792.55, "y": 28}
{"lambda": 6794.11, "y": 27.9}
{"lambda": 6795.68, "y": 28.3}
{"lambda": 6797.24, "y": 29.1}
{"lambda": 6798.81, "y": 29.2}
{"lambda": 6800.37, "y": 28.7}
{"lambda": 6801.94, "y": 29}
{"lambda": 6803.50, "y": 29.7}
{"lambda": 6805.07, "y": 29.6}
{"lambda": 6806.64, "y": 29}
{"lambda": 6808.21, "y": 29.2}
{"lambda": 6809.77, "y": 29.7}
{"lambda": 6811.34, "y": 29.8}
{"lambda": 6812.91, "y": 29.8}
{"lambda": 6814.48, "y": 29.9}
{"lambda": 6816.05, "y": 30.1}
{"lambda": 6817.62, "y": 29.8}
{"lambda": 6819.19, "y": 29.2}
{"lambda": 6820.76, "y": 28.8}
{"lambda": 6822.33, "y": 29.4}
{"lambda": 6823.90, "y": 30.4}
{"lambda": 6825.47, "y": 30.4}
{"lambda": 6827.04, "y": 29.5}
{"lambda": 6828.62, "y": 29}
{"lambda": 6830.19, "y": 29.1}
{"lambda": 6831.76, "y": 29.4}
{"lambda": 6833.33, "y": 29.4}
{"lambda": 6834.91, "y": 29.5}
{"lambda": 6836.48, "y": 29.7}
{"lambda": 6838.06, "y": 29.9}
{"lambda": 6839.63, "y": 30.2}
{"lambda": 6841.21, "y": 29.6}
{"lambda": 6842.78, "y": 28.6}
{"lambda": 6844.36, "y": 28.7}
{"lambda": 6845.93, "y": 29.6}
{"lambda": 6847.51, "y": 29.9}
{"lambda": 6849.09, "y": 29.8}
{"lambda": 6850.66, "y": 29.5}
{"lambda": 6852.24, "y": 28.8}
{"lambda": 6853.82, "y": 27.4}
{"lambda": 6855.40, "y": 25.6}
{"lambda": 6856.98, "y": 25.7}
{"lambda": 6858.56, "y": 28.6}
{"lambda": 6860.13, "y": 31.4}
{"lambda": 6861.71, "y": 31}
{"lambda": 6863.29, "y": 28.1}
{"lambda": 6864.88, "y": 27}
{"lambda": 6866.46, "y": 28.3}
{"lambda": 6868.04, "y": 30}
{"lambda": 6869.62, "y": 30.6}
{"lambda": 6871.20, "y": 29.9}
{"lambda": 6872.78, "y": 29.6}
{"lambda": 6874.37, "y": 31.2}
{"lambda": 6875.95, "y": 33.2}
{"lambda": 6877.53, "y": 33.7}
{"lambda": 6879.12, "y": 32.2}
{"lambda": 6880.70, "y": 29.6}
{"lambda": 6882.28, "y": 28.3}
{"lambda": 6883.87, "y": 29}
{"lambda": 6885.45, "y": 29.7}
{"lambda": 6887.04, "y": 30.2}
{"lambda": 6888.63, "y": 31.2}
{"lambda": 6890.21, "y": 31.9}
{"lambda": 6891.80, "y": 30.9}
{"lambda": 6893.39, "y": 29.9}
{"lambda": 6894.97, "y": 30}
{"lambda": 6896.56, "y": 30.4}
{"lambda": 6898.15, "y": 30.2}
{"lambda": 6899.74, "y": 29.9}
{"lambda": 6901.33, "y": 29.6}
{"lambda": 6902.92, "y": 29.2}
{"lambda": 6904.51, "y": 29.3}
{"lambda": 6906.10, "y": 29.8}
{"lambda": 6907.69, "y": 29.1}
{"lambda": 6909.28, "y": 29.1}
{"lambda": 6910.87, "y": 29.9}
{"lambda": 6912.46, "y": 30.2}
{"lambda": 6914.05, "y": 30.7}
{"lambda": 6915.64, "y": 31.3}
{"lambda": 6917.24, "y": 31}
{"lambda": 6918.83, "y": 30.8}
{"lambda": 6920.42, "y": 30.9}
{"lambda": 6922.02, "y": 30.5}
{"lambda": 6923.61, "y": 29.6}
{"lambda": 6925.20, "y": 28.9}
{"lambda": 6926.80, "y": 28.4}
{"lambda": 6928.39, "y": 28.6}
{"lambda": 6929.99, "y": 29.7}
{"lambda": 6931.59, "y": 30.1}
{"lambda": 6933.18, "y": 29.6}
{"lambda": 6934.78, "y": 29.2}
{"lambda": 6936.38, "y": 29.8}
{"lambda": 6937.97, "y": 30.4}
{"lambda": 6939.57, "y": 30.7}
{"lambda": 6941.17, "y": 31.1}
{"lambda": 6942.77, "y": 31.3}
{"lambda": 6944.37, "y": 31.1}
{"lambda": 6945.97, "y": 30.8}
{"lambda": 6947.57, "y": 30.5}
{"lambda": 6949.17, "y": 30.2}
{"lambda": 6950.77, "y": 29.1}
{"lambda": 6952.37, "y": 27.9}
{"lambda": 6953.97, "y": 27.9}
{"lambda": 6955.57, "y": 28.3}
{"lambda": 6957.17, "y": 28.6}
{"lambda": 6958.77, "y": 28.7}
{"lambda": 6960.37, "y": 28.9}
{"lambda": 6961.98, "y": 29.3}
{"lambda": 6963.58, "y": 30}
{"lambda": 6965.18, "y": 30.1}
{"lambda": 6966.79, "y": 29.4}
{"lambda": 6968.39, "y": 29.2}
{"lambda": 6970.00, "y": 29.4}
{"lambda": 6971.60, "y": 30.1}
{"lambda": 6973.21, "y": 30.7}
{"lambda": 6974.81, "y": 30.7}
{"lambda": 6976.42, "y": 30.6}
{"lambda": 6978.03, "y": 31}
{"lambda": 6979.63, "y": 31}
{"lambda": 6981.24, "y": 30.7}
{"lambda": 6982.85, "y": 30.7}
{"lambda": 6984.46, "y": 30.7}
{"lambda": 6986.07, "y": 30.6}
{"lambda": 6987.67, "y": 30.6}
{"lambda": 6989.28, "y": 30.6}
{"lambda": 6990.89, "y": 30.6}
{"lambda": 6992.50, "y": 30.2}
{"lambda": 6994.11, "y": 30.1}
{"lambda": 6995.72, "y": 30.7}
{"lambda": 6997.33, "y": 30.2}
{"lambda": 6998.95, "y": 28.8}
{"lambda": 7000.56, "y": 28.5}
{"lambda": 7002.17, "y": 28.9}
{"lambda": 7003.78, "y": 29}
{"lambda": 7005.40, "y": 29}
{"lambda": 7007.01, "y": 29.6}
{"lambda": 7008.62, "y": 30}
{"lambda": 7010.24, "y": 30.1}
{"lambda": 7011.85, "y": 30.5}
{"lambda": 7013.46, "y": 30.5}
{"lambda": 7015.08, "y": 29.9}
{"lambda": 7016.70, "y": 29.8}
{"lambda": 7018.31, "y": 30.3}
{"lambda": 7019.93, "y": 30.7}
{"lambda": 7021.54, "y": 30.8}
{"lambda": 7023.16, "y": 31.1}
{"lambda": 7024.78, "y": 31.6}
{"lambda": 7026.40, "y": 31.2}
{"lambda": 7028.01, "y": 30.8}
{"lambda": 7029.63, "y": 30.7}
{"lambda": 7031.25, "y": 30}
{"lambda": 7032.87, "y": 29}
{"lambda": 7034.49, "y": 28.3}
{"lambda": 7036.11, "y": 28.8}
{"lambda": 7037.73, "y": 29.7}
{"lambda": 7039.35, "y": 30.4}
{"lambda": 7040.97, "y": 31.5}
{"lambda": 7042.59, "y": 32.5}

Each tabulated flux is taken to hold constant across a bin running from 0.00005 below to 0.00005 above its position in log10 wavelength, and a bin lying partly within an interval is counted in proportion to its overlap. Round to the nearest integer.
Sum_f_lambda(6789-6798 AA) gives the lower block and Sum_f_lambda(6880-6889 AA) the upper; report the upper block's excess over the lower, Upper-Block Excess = 6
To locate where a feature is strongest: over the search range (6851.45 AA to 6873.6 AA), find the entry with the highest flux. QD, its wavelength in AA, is 6860.13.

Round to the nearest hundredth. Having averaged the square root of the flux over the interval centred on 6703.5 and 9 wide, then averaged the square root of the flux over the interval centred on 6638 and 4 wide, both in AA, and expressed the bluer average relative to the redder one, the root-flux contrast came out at 0.99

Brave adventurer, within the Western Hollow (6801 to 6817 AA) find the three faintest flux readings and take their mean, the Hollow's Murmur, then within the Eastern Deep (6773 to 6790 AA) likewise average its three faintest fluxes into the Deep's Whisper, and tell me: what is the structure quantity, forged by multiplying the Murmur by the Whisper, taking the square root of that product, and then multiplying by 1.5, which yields 43.2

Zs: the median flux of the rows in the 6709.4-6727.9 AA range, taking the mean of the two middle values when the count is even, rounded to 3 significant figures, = 28.8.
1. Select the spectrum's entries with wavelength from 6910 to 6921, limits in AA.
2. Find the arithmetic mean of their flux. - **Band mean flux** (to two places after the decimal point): 30.69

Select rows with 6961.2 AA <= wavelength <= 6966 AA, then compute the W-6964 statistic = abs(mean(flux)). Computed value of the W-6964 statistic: 29.8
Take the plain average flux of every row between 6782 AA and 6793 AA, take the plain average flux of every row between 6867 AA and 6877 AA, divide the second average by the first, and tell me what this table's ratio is 1.03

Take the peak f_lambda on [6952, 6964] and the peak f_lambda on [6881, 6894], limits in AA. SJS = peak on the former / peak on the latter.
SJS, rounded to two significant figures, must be 0.94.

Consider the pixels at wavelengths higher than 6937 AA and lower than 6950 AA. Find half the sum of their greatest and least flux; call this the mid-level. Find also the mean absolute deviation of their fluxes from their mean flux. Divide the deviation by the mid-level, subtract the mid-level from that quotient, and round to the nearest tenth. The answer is -30.7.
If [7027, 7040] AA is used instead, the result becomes -29.5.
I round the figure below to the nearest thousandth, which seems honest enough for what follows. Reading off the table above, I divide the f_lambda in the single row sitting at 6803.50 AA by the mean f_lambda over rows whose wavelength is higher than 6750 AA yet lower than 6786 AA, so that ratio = 1.019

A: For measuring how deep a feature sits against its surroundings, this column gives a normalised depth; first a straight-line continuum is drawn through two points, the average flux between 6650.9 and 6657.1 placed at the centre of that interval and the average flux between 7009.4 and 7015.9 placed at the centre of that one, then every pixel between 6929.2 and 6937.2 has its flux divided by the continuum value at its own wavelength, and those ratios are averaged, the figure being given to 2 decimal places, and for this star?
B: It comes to 0.98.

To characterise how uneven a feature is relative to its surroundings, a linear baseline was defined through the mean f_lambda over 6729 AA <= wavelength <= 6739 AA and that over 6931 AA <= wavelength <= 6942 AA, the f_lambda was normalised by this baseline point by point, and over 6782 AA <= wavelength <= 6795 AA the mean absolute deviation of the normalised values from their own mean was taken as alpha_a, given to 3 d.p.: 0.039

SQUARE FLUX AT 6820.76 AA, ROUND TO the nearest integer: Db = 829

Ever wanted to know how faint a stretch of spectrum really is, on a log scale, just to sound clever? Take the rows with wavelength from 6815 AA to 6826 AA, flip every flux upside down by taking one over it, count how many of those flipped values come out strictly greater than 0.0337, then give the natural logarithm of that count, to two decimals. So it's 1.10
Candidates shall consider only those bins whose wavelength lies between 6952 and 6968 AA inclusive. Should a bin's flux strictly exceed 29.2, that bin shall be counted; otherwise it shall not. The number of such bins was 4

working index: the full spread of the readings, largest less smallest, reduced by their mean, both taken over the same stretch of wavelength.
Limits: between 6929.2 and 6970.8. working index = -26.3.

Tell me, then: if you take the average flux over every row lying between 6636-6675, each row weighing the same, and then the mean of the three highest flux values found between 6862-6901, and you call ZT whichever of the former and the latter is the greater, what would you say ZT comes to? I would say 33.0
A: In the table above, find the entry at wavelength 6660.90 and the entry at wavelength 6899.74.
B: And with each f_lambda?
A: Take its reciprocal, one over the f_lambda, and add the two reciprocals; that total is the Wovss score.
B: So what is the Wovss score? 0.0666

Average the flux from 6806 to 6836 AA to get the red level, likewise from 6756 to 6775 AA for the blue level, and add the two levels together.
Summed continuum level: 58.6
